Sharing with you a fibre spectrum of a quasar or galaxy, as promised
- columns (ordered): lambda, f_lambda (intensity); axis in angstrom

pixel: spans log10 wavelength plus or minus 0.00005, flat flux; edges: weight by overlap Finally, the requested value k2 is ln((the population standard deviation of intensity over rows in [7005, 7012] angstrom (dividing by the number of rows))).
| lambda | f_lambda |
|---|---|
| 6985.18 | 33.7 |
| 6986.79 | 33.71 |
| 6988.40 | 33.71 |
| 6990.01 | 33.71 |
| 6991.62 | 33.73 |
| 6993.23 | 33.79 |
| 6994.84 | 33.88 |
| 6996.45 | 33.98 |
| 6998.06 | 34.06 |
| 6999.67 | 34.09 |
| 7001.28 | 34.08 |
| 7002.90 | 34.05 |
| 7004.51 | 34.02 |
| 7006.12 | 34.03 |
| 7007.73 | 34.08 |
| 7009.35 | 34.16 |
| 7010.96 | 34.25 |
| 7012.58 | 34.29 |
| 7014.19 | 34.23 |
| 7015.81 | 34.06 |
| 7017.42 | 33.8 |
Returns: -2.5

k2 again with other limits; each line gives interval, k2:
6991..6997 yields -2.4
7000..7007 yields -3.8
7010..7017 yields -2.4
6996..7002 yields -3.1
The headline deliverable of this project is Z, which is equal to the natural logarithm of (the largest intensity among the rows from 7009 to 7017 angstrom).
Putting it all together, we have 3.535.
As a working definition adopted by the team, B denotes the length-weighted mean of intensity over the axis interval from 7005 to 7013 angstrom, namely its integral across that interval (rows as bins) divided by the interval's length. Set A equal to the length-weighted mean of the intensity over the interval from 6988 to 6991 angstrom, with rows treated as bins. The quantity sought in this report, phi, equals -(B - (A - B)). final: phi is -34.6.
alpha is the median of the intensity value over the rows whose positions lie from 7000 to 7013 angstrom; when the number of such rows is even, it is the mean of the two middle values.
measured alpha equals 34.1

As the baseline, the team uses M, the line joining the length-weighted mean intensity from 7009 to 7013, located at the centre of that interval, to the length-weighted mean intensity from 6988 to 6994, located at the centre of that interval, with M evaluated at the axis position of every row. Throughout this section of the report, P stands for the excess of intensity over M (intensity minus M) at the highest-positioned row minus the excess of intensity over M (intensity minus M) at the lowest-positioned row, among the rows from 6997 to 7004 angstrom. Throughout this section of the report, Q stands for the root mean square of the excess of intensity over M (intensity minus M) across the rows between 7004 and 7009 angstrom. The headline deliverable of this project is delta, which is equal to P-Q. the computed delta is -0.19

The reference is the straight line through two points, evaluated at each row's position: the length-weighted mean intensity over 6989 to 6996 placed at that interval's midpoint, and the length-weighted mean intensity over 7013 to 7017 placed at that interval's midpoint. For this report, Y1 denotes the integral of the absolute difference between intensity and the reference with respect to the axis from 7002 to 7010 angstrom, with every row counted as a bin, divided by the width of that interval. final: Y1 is 0.046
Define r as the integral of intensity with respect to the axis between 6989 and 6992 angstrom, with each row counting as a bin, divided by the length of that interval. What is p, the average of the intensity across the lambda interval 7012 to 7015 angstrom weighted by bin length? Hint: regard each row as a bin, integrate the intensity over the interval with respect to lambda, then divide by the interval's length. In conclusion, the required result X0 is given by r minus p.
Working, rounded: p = 34.3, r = 33.7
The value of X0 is -0.6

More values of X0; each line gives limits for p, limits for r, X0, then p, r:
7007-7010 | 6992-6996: -0.2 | 34.0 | 33.8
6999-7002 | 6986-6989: -0.4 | 34.1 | 33.7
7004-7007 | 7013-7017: 0.1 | 34.1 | 34.2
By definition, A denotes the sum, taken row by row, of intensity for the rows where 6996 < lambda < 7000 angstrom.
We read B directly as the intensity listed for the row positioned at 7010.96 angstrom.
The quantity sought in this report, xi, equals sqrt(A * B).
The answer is 59.1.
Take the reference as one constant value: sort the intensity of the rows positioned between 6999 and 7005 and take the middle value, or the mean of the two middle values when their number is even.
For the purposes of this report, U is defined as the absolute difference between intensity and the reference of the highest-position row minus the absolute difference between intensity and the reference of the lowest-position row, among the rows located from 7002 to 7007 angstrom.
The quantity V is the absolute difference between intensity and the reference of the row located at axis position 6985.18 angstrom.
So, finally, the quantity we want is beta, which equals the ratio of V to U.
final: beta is 18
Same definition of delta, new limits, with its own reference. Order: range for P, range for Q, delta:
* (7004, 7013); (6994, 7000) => -0.05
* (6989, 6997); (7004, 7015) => 0.06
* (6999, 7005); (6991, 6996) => -0.22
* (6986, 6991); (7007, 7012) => -0.12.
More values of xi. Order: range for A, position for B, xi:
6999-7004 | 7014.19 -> 59.2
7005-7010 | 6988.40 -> 58.7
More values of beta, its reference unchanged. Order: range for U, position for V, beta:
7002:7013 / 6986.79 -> 2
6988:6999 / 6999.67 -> 0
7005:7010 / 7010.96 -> 3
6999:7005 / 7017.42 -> 13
